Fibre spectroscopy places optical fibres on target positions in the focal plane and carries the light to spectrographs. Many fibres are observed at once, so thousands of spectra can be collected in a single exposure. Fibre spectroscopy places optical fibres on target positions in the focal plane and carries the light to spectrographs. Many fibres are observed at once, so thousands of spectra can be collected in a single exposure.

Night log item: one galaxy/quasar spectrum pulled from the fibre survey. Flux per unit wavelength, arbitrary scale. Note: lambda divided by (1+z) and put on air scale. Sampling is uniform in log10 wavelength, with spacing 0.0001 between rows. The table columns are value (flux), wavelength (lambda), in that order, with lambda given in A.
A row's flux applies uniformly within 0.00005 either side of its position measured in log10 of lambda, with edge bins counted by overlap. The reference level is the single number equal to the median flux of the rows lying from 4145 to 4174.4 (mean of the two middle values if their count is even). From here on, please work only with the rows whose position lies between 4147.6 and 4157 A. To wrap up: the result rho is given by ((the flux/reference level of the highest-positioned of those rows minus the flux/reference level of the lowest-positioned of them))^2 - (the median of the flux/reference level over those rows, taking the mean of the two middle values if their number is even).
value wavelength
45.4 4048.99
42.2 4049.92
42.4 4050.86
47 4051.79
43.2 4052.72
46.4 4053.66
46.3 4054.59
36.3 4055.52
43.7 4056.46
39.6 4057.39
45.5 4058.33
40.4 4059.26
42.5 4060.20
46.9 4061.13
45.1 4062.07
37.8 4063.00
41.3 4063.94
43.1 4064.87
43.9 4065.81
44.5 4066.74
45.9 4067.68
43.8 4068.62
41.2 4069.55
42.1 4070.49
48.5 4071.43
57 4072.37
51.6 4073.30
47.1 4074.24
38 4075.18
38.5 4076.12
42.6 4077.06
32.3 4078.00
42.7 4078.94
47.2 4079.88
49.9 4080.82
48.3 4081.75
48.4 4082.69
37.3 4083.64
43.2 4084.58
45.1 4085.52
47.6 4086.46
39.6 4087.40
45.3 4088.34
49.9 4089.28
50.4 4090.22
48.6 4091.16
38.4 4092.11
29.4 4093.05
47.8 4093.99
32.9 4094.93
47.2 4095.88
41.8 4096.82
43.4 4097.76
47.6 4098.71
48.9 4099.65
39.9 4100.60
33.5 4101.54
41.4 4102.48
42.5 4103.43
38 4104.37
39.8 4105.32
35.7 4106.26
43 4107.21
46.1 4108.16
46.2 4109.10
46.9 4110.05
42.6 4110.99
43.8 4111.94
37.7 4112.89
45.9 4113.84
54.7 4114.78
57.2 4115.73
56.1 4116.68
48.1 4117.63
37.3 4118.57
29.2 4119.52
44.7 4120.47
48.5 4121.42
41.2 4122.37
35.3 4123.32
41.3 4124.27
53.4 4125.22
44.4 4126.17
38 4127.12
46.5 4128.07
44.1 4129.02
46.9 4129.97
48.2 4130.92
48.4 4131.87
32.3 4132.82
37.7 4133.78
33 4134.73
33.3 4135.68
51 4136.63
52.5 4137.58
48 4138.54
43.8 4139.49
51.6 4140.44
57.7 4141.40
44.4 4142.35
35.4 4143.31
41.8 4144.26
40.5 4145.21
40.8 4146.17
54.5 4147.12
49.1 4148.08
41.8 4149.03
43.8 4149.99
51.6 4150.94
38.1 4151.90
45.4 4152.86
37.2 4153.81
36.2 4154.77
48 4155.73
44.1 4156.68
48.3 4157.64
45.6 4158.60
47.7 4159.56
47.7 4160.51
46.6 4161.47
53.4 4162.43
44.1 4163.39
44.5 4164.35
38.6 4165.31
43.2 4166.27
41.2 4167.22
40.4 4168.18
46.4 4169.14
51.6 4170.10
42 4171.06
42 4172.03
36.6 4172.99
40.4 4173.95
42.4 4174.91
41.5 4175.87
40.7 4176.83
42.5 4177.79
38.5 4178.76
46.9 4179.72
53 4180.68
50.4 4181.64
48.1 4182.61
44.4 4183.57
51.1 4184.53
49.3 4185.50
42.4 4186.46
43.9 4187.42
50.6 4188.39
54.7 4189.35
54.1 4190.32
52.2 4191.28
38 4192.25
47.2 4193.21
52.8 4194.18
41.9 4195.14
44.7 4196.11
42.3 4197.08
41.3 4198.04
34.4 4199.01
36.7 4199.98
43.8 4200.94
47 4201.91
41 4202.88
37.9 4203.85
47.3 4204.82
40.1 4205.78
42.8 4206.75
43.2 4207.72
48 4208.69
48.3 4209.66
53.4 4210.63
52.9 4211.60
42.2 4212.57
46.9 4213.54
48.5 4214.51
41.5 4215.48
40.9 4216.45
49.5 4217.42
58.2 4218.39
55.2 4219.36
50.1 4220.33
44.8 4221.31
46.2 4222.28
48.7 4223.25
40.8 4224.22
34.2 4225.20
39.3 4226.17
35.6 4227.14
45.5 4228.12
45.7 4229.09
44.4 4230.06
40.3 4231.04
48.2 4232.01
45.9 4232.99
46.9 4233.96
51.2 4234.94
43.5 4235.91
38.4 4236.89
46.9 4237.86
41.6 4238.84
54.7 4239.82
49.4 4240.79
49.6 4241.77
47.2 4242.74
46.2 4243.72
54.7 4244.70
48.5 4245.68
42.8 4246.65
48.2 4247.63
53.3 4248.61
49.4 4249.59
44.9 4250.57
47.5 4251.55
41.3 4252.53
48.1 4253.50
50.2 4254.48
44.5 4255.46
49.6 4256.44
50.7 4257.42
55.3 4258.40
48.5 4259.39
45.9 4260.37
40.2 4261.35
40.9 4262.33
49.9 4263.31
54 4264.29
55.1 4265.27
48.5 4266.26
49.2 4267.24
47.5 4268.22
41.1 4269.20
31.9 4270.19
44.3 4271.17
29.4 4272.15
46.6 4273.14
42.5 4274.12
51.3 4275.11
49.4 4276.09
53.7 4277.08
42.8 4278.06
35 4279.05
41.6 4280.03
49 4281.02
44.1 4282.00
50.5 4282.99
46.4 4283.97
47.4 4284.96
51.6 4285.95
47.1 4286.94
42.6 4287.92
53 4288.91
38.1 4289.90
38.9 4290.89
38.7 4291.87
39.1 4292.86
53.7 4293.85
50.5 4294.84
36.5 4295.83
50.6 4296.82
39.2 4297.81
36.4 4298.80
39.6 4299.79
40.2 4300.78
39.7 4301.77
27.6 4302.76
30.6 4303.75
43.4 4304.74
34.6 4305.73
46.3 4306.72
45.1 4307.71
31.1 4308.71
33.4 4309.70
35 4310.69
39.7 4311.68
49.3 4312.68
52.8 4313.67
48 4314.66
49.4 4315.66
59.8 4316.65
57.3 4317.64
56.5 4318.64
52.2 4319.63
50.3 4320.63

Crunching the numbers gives -0.98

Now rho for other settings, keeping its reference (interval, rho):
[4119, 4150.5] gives -0.89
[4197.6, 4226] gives -0.99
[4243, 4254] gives -1.09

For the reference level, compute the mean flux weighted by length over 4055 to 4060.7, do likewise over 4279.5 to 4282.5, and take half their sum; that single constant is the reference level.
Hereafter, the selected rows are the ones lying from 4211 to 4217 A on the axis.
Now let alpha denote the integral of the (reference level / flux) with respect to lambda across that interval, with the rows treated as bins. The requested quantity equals 5.72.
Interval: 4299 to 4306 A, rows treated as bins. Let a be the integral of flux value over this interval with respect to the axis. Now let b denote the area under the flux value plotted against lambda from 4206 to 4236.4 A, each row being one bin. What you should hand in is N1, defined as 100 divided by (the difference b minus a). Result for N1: 0.09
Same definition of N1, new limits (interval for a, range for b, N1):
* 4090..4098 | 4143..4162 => 0.20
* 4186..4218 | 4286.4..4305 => -0.15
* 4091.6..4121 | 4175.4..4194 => -0.26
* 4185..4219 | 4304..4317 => -0.10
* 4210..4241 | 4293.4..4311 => -0.14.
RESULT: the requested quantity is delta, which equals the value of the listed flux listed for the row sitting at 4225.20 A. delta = 34.2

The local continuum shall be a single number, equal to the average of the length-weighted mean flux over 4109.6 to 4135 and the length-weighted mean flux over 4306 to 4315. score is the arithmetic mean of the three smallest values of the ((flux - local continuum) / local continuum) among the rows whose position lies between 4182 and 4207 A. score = -0.15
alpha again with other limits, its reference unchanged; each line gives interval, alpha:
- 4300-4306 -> 7.33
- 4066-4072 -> 5.83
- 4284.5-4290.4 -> 5.52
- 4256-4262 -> 5.42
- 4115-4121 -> 5.95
